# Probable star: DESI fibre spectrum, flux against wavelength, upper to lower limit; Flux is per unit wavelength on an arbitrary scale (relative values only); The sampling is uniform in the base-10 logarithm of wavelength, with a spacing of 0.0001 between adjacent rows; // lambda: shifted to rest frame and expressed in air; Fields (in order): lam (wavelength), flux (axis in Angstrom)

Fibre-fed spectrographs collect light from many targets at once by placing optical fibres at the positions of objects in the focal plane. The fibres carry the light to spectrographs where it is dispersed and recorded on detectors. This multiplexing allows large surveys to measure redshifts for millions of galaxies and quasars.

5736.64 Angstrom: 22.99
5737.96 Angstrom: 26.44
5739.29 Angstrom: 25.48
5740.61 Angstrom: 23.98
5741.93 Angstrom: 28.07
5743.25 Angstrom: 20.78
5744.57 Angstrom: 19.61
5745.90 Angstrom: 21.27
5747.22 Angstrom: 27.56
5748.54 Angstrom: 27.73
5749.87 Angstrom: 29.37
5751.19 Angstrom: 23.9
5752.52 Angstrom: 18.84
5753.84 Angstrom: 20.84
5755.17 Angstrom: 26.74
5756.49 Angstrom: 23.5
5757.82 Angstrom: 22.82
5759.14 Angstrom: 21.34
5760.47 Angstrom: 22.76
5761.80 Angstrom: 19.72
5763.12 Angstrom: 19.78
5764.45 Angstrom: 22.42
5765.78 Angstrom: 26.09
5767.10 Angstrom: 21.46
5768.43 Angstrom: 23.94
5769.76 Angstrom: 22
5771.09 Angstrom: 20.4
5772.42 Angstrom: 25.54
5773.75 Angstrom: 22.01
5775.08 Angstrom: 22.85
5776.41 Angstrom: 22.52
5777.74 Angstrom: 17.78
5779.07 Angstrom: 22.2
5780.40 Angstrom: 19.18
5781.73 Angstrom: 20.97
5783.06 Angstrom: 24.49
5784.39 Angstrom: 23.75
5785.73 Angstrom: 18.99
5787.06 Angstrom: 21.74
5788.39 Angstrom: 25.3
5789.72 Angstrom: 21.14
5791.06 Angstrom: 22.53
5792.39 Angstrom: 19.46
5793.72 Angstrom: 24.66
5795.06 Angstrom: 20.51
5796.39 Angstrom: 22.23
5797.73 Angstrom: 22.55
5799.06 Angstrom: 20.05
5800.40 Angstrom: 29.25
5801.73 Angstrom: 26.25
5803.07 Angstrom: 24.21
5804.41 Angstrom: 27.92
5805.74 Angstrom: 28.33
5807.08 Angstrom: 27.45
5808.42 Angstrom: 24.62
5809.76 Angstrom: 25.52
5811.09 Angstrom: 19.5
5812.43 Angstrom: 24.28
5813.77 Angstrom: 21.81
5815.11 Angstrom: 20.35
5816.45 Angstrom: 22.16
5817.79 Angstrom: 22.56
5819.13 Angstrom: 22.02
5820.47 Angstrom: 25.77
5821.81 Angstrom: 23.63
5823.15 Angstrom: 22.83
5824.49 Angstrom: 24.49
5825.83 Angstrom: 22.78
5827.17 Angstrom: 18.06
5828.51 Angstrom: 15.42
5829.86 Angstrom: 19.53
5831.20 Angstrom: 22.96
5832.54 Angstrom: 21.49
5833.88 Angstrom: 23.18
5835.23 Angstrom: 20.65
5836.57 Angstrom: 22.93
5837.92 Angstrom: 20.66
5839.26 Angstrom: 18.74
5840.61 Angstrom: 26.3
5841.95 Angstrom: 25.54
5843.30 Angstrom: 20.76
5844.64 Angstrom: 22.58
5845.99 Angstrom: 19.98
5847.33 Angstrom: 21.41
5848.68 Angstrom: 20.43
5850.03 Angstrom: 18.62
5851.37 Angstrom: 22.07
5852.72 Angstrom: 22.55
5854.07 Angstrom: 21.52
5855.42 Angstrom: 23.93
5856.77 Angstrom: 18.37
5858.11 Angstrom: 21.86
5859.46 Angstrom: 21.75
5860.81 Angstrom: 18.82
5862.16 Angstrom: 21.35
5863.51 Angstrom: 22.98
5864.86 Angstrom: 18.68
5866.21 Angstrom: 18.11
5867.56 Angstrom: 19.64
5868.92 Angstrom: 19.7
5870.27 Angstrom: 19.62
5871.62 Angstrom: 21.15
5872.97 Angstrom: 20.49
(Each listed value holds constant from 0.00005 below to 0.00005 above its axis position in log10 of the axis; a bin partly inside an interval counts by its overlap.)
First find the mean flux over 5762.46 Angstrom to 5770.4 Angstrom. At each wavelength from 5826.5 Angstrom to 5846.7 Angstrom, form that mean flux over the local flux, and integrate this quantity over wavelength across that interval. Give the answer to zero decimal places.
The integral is 22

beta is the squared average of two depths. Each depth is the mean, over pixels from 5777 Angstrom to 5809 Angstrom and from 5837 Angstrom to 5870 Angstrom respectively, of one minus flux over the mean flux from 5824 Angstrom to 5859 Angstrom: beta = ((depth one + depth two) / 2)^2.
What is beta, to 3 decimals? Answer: 0.001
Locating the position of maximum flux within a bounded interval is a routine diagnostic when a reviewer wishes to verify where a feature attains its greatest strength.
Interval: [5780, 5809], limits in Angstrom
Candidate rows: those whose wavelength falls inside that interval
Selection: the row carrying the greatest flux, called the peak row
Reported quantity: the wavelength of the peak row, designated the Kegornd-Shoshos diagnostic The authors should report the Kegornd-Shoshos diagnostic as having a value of 5800.40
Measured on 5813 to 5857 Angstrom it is 5840.61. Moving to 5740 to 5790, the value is 5749.87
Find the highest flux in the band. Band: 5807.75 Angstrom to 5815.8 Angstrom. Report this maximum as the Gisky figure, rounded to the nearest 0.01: 25.52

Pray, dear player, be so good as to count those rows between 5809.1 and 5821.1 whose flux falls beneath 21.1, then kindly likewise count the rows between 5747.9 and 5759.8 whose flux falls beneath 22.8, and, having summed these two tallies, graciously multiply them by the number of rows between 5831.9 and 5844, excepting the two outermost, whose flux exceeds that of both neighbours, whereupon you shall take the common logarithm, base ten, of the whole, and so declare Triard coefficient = 1.18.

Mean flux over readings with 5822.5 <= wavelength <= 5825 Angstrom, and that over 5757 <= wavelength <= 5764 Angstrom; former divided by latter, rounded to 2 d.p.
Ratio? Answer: 1.11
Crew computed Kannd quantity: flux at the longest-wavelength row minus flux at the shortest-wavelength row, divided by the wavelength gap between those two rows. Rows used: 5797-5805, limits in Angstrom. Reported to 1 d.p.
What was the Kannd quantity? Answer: 0.8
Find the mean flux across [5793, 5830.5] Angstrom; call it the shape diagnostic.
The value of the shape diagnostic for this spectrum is 23.2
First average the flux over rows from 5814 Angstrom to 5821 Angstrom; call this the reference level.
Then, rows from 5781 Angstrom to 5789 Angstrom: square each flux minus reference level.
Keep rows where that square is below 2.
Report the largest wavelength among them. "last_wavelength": 5787.06 Angstrom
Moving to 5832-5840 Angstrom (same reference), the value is 5836.57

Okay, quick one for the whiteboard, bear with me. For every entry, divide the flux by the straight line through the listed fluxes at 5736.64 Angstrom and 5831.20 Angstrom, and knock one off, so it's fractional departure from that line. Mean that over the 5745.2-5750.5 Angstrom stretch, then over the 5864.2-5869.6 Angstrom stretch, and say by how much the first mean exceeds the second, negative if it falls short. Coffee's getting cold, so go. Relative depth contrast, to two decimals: 0.32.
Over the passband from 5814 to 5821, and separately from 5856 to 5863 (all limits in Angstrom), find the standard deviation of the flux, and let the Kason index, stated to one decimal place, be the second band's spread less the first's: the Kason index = -0.3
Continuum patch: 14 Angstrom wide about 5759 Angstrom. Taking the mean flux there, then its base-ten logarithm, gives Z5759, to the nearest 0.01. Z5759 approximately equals 1.35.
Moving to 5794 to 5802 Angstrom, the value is 1.37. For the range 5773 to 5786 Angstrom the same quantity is 1.33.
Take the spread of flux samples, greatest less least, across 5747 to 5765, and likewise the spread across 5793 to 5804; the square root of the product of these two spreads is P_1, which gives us 9.8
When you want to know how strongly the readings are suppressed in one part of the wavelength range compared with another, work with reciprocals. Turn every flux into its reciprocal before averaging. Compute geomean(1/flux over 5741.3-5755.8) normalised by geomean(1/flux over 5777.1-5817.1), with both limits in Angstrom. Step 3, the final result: 0.958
